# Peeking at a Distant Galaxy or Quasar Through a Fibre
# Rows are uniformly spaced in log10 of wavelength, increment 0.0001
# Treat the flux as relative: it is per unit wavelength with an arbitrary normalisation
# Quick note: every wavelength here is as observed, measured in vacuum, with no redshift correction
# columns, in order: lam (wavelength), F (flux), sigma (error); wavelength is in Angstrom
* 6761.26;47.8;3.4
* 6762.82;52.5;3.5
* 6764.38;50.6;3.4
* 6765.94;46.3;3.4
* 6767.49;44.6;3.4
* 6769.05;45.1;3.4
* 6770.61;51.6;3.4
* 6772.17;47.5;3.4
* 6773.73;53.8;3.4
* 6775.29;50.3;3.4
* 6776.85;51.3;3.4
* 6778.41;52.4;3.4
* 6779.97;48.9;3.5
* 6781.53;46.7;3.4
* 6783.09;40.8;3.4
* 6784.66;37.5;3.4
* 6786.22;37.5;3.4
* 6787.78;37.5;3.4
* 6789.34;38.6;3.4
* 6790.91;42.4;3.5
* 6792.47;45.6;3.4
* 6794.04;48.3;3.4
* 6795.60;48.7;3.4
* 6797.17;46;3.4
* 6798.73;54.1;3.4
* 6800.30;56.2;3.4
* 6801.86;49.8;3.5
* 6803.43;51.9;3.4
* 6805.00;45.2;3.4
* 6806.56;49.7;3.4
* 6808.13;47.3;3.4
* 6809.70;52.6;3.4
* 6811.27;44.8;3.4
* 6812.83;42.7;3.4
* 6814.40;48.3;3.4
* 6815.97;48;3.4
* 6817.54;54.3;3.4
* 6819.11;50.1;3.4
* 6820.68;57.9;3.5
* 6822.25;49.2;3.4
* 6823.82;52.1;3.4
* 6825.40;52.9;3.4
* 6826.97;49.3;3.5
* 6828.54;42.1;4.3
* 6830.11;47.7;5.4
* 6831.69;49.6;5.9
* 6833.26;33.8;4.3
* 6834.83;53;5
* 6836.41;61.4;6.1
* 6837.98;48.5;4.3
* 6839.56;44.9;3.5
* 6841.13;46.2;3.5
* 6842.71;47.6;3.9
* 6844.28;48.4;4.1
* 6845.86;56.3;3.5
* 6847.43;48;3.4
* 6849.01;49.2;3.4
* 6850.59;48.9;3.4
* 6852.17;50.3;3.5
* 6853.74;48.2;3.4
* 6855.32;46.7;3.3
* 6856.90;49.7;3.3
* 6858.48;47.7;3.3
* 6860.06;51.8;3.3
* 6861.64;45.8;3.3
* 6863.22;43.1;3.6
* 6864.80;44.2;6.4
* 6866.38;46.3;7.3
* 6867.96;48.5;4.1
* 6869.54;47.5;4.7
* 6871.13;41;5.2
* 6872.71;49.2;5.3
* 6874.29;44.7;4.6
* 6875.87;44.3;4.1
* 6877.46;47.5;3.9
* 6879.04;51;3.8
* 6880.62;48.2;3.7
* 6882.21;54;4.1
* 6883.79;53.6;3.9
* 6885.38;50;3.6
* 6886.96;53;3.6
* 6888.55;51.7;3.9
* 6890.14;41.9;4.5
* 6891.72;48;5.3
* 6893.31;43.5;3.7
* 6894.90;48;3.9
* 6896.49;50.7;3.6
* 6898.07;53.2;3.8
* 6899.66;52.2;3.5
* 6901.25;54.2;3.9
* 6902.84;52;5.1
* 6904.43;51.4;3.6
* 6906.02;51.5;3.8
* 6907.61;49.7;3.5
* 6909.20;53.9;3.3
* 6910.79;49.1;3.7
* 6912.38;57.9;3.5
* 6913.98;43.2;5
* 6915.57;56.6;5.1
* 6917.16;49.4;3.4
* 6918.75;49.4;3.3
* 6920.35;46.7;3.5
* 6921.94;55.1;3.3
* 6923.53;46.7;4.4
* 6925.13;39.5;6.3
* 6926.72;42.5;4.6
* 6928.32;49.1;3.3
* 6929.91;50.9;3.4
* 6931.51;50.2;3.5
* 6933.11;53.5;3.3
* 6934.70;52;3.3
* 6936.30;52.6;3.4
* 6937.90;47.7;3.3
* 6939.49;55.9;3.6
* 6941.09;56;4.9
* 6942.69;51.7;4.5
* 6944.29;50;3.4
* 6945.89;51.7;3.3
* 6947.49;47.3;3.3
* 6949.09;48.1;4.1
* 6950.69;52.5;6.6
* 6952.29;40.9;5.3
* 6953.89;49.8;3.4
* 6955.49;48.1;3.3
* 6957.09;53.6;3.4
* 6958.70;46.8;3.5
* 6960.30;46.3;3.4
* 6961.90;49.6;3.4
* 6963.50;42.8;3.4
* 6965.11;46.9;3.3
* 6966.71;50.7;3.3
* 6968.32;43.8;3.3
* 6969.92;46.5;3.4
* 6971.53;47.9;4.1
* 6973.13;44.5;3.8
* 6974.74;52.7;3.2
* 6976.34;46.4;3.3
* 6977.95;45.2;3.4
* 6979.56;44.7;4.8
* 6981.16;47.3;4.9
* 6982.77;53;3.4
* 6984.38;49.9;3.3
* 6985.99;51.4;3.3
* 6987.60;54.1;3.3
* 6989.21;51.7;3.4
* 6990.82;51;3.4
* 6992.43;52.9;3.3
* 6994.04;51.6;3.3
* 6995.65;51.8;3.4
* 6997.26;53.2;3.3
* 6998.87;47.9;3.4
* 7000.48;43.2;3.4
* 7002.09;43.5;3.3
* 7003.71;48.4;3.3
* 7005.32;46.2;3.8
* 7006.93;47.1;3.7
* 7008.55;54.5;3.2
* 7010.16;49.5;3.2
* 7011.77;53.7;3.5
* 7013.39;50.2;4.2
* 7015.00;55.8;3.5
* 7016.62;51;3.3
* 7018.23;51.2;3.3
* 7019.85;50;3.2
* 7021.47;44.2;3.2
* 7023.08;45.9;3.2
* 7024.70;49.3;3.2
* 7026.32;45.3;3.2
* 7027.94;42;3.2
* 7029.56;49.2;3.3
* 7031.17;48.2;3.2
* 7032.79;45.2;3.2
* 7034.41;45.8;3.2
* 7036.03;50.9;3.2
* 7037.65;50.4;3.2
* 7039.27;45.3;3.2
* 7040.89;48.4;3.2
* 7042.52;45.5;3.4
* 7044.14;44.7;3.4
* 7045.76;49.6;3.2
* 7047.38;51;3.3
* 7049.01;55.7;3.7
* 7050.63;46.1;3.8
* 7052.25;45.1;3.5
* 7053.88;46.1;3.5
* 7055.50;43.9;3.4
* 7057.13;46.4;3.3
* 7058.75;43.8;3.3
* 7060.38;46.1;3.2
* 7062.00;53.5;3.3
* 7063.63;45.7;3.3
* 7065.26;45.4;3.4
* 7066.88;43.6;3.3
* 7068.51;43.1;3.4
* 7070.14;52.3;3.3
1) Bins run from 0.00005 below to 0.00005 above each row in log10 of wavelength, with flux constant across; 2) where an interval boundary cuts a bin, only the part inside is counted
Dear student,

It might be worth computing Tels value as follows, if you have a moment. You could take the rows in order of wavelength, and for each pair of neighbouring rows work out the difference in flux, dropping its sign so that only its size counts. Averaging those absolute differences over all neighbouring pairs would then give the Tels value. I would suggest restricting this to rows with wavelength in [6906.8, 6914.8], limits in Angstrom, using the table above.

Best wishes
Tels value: 8.1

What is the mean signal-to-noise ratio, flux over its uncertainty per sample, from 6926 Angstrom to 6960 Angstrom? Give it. 13.5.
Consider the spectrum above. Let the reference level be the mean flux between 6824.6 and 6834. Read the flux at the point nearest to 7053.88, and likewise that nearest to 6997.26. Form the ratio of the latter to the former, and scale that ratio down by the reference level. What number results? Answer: 0.0251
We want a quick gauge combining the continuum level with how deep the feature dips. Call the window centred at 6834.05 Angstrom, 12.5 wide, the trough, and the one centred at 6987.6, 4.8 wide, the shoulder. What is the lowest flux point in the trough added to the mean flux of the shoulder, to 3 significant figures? 86.2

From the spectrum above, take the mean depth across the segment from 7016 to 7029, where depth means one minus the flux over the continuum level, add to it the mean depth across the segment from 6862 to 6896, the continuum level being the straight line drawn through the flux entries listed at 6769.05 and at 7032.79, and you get -0.10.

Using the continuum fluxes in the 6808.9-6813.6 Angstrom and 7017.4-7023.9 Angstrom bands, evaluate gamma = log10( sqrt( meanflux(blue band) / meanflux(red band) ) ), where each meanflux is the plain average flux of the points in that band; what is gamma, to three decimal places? -0.005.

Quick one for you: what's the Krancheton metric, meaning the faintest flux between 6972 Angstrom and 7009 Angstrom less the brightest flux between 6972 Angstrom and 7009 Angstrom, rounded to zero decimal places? -11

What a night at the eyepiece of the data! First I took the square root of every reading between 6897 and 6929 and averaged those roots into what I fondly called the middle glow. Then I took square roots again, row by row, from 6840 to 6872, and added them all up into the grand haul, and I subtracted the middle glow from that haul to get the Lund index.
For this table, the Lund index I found 131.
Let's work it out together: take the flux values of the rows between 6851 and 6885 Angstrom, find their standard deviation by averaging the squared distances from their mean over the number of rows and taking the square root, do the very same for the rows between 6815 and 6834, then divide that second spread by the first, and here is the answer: 1.8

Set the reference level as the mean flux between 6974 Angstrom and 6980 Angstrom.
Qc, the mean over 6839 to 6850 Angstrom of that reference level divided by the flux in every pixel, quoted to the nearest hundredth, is 0.98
